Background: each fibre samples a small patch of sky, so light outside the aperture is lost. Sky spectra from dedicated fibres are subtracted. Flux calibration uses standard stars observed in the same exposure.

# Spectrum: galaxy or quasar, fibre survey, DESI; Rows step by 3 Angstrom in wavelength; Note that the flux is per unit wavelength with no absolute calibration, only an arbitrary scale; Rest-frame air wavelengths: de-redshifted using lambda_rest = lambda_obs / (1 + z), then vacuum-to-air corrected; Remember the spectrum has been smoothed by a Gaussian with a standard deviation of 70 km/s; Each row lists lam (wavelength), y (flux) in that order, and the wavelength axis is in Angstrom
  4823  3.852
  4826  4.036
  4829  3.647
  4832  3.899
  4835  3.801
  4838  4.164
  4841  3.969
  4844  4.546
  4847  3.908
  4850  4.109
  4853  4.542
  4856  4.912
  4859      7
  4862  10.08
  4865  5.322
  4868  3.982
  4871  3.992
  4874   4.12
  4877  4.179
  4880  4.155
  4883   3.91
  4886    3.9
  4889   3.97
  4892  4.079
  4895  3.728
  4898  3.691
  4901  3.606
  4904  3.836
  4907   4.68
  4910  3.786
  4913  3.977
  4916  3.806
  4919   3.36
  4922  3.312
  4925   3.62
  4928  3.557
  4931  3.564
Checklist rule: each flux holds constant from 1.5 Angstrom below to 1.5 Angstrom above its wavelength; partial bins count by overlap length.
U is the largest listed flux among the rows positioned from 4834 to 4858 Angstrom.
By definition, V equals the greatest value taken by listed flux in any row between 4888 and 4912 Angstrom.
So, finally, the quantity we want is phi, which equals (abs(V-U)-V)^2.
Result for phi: 20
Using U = 4.912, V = 4.68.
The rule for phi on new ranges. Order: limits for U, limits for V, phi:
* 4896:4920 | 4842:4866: 22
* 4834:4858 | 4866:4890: 12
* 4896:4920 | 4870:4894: 14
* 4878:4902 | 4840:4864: 17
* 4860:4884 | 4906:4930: 1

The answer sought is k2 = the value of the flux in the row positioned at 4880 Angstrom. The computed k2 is 4.155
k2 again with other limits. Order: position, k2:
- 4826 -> 4.036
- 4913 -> 3.977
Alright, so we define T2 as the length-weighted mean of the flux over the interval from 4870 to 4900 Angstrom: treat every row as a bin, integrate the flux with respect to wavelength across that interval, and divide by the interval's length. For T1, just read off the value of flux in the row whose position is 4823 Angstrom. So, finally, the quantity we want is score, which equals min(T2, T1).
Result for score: 3.85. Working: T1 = 3.852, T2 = 4.0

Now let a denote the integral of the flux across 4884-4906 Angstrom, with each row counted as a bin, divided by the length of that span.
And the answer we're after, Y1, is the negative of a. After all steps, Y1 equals -3.9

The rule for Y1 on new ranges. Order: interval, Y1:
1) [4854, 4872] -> -5.9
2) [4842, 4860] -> -4.8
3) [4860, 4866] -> -7.8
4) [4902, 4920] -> -3.9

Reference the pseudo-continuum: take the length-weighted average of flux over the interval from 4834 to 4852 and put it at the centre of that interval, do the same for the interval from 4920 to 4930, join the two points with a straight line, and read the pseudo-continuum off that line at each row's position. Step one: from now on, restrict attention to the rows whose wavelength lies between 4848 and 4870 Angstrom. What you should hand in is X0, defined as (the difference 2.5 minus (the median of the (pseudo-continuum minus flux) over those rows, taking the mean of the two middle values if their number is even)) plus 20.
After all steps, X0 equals 23.41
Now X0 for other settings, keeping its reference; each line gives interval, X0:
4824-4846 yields 22.31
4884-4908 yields 22.65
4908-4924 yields 22.68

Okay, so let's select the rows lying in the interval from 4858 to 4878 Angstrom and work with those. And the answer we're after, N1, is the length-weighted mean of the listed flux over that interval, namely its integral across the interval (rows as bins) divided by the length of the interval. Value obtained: 5.5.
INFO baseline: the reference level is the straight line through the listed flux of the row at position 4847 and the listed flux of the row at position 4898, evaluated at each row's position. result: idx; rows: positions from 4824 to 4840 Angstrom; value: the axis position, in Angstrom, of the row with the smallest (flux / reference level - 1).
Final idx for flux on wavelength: 4829 Angstrom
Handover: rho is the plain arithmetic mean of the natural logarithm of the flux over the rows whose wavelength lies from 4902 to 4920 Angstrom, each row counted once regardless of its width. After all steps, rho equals 1.36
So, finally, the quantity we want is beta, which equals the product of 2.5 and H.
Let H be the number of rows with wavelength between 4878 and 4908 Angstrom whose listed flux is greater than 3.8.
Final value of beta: 17.5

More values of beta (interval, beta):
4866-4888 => 17.5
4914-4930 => 2.5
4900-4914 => 7.5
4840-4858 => 15.0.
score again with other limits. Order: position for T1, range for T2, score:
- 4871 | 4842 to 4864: 3.99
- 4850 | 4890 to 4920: 3.87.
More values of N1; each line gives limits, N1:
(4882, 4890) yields 3.9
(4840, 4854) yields 4.2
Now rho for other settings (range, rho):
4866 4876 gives 1.39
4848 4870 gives 1.69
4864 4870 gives 1.53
